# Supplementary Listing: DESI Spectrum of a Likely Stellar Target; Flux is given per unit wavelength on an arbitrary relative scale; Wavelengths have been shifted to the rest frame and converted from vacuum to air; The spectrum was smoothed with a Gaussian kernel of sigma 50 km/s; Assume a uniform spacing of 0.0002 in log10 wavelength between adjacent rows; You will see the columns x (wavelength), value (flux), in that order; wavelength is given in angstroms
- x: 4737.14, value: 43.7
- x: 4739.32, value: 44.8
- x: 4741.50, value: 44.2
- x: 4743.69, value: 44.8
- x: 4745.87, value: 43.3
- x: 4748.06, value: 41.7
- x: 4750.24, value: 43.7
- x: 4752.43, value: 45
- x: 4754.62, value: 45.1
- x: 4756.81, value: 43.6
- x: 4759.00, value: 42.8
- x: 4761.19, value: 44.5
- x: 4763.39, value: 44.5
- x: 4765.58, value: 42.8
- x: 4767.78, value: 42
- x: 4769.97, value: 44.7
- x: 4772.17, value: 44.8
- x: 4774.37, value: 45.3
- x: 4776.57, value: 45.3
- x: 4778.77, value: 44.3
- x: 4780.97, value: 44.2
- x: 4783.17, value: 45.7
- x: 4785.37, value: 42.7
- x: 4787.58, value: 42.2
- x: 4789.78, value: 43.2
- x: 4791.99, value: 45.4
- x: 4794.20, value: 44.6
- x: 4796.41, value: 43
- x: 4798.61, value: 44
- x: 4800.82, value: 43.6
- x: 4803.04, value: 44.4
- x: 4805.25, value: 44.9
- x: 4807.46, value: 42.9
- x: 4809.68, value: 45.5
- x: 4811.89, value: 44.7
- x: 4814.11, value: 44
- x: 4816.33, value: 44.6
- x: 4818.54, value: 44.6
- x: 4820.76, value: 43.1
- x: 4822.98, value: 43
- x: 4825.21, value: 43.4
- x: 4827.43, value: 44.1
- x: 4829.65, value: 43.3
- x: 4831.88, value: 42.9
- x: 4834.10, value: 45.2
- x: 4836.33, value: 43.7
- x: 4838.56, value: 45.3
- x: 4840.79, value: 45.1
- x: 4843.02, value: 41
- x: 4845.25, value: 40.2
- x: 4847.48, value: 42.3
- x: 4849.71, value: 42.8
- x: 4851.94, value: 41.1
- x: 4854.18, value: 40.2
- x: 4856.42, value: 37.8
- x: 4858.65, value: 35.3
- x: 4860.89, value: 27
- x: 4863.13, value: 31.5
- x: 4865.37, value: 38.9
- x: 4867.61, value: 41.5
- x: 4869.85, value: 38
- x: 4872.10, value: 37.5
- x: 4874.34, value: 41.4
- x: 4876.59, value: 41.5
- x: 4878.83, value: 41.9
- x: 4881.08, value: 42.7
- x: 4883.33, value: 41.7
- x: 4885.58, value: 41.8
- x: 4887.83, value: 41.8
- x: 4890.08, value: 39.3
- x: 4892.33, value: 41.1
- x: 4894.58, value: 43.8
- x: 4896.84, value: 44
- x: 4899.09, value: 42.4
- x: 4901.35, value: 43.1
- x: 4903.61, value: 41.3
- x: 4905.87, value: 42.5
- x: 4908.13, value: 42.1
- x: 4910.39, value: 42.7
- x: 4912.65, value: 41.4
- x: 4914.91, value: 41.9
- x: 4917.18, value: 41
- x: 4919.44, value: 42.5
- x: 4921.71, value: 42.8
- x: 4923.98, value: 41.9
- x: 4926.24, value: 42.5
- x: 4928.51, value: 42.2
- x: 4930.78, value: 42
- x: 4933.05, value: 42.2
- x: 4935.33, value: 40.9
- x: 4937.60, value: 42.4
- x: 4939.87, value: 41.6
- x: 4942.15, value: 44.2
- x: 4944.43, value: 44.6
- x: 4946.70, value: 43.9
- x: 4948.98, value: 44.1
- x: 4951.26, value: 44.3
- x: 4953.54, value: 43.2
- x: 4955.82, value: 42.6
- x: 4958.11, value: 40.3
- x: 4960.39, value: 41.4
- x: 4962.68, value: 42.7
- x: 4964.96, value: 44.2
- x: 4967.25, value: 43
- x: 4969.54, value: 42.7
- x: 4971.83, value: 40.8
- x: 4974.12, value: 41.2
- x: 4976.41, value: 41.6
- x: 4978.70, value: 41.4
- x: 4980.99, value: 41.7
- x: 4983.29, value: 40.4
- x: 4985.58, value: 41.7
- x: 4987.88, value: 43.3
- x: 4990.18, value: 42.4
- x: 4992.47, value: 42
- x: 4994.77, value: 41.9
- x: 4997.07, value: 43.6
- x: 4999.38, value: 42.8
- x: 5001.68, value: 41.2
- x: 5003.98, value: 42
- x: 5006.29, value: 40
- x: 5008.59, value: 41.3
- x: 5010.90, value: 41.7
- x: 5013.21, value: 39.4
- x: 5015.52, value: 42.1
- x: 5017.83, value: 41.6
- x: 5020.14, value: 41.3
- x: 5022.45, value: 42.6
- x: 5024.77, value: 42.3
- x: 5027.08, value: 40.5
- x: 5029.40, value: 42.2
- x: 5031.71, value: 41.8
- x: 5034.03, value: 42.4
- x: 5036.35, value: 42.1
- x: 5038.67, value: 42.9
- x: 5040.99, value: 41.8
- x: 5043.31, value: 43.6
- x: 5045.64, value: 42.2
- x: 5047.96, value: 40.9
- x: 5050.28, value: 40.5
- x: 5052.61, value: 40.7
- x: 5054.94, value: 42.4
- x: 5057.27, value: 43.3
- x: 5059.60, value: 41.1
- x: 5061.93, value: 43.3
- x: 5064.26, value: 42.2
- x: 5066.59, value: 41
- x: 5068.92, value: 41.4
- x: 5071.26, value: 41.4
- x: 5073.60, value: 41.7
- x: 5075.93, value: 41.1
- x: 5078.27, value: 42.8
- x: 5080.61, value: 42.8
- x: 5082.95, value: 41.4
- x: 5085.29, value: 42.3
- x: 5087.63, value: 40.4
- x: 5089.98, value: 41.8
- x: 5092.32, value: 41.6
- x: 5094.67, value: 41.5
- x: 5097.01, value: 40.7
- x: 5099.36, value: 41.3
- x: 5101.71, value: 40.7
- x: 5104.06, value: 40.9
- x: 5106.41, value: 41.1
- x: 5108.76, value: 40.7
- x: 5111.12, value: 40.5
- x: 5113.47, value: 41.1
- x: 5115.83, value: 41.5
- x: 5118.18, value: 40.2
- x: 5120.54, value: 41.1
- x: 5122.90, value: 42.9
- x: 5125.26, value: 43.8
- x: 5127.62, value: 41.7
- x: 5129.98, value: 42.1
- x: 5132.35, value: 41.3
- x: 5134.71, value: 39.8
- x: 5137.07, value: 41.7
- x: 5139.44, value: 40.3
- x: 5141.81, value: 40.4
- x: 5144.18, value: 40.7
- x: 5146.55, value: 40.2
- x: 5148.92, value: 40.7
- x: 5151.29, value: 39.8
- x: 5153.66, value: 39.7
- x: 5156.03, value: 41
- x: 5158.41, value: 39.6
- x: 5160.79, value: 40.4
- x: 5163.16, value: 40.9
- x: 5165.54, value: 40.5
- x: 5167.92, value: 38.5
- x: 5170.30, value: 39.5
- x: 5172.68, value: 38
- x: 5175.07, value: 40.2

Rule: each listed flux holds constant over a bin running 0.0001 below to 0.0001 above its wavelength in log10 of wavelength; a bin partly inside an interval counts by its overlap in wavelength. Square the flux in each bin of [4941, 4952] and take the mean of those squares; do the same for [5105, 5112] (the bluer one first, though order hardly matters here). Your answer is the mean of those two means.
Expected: 1809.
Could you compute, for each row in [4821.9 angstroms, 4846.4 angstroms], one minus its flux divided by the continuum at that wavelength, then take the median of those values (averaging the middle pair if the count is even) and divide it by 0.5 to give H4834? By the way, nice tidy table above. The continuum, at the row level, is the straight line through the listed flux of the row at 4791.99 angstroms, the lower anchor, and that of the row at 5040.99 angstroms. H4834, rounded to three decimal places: 0.068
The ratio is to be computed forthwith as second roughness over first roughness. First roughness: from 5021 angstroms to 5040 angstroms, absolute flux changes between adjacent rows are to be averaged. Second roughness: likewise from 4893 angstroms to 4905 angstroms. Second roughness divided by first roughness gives 1.3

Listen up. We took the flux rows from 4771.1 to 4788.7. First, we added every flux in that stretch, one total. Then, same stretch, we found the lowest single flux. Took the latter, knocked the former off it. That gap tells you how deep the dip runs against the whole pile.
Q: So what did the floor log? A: -312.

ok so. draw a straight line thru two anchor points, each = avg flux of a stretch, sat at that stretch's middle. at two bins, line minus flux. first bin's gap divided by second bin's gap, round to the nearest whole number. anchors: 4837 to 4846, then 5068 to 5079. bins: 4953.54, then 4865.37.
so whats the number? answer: 0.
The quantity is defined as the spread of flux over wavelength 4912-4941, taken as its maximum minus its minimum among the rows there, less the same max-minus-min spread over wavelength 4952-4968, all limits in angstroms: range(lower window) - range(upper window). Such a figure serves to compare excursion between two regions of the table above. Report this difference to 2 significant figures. -2.0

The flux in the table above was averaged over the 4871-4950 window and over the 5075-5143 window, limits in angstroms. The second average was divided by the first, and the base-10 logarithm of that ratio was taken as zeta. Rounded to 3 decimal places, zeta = -0.008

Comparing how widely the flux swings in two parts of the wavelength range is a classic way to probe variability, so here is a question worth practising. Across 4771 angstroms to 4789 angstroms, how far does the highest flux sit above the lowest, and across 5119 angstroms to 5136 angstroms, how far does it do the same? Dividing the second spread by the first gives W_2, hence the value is 1.1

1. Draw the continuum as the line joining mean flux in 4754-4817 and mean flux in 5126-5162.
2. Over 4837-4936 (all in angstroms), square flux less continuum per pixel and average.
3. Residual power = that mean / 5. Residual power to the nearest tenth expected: 3.1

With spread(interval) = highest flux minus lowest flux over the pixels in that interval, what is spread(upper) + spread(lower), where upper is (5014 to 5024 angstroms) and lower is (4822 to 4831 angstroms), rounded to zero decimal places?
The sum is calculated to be 2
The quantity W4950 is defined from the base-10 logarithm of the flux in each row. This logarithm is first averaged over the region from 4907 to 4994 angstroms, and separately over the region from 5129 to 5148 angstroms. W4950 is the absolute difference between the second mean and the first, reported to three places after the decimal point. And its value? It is 0.016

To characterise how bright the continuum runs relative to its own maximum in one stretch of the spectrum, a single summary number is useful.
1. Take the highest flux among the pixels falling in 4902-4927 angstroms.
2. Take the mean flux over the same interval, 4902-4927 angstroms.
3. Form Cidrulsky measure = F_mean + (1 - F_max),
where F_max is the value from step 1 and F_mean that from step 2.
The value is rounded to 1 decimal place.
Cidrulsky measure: 0.3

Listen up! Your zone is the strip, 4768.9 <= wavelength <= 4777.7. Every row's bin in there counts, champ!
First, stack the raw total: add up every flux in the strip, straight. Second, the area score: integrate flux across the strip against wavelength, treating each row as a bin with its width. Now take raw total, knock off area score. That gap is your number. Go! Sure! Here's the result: -216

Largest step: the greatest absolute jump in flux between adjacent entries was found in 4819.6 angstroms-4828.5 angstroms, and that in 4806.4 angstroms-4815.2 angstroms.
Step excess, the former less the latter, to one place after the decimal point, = -1.9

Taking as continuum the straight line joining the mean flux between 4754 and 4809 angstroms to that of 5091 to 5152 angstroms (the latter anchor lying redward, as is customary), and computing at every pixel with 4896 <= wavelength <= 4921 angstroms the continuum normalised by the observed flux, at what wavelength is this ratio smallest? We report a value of 4896.84 angstroms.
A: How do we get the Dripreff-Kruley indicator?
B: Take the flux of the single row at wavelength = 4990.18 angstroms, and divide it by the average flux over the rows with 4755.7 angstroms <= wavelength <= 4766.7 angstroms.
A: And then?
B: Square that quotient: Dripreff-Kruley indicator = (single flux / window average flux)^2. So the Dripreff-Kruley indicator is 0.94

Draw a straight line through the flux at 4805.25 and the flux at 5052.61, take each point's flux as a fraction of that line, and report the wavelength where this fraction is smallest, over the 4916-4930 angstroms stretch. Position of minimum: 4917.18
